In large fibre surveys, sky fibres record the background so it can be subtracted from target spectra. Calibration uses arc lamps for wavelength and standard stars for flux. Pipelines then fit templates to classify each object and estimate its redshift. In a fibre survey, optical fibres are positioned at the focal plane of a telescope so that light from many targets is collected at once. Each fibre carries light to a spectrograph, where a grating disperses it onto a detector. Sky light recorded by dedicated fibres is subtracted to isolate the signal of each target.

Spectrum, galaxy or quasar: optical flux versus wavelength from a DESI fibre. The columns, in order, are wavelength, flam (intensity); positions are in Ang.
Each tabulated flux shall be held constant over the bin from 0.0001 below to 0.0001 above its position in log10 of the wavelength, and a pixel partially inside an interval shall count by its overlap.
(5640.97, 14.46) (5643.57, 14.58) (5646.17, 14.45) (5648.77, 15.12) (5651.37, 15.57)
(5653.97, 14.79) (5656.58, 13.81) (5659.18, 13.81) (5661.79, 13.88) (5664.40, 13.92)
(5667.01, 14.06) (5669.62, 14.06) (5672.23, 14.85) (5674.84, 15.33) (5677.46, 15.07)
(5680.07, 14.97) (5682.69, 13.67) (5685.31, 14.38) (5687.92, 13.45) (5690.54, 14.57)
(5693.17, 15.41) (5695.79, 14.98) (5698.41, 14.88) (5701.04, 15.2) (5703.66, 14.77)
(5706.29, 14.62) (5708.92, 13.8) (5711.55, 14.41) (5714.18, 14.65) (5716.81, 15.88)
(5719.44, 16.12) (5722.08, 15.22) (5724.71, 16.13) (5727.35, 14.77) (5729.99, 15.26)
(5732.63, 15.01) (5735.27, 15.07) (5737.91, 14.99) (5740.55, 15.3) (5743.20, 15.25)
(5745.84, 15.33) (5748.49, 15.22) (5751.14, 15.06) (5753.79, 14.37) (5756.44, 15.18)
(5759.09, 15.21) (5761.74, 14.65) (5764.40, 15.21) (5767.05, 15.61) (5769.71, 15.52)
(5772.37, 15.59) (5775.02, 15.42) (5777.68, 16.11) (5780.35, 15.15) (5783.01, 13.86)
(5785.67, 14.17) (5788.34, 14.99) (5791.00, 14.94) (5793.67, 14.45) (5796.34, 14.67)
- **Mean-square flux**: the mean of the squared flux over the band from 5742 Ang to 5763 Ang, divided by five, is 45.2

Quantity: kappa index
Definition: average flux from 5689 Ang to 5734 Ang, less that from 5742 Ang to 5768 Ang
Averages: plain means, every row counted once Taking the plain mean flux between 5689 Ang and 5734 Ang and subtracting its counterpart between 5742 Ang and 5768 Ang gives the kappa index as -0.1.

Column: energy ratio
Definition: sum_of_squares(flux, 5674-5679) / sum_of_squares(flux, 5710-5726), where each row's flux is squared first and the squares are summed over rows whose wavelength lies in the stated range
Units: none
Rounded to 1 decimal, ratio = 0.3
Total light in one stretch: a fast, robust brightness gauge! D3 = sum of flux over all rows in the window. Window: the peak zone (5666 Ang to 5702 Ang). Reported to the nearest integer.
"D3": 205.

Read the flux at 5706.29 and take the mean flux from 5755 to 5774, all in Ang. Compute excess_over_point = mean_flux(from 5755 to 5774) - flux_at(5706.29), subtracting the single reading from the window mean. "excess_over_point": 0.7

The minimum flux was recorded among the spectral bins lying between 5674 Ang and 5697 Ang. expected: 13.45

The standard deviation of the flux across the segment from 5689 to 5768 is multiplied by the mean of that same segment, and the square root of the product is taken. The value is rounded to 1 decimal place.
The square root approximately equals 2.7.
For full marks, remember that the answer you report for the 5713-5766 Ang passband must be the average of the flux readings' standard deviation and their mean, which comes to 7.82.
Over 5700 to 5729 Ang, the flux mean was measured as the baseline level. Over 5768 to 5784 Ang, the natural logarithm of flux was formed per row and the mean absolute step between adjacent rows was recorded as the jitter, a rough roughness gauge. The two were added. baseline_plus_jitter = 15.1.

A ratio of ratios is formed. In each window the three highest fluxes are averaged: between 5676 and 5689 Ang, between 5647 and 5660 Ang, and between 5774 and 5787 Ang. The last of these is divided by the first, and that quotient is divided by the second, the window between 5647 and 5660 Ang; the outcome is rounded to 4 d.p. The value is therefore 0.0693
